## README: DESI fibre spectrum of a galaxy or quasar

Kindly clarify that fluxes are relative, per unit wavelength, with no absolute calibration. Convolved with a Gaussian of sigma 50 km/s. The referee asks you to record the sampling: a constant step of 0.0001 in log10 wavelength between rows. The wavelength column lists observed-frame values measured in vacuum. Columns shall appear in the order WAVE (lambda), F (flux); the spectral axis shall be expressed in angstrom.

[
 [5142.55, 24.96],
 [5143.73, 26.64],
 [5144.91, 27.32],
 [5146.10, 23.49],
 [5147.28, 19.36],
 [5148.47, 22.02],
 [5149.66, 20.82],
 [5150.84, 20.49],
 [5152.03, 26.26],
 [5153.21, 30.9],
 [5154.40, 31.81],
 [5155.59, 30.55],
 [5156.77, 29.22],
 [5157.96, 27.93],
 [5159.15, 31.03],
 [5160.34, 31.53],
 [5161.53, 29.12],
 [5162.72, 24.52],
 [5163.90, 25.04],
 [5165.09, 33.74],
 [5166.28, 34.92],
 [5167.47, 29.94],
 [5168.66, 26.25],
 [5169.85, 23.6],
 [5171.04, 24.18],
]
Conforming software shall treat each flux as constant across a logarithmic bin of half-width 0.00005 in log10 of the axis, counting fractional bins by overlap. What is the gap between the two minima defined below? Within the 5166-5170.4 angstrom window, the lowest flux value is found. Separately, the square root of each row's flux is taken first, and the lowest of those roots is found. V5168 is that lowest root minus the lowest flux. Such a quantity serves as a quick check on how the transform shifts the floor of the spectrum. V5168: -19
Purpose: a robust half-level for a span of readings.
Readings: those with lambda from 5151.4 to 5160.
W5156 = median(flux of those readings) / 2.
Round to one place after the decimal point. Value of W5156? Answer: 15.3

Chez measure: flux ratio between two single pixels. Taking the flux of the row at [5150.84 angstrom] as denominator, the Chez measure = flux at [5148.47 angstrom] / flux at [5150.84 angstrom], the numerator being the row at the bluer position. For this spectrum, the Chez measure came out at 1.1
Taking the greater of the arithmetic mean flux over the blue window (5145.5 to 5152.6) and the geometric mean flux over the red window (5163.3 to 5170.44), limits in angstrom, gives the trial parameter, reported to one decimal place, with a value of 28.6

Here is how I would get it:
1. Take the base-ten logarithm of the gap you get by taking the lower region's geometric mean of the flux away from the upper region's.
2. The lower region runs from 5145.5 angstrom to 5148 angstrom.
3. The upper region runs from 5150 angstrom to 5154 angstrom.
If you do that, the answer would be 0.62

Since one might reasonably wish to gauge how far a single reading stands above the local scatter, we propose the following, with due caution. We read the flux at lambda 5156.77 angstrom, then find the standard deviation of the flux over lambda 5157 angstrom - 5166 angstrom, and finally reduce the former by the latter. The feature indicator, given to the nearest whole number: 26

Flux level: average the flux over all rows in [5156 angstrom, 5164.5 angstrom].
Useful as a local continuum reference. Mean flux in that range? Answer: 28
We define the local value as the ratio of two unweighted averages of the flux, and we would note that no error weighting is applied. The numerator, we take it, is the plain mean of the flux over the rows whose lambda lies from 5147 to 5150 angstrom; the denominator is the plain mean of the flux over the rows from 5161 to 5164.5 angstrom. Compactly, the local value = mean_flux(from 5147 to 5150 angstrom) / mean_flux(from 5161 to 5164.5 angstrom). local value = 0.79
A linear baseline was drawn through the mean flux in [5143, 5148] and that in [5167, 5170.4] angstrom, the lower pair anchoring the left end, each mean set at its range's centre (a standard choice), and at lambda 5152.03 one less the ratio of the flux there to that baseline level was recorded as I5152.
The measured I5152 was -0.06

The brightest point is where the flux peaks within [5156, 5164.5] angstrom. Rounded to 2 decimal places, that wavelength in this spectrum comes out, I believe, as 5160.34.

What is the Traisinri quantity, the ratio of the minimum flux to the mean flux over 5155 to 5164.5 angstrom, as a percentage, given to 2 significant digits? 86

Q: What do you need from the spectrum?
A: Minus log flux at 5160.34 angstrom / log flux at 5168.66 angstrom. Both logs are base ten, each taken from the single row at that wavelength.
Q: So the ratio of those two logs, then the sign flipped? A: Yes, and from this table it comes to -1.06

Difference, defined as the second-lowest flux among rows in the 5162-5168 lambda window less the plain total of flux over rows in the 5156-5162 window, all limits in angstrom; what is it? -124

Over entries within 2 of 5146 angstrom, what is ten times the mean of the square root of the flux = 48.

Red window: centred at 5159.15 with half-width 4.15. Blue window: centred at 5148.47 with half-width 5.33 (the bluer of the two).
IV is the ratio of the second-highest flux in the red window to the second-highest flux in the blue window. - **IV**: 1.14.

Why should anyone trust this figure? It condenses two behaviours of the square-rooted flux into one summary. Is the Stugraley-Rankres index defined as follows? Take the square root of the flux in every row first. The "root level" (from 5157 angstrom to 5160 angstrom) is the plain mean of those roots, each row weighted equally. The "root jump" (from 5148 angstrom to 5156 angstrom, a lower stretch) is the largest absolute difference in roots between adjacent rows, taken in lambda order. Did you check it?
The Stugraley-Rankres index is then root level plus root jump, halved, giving 3.01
